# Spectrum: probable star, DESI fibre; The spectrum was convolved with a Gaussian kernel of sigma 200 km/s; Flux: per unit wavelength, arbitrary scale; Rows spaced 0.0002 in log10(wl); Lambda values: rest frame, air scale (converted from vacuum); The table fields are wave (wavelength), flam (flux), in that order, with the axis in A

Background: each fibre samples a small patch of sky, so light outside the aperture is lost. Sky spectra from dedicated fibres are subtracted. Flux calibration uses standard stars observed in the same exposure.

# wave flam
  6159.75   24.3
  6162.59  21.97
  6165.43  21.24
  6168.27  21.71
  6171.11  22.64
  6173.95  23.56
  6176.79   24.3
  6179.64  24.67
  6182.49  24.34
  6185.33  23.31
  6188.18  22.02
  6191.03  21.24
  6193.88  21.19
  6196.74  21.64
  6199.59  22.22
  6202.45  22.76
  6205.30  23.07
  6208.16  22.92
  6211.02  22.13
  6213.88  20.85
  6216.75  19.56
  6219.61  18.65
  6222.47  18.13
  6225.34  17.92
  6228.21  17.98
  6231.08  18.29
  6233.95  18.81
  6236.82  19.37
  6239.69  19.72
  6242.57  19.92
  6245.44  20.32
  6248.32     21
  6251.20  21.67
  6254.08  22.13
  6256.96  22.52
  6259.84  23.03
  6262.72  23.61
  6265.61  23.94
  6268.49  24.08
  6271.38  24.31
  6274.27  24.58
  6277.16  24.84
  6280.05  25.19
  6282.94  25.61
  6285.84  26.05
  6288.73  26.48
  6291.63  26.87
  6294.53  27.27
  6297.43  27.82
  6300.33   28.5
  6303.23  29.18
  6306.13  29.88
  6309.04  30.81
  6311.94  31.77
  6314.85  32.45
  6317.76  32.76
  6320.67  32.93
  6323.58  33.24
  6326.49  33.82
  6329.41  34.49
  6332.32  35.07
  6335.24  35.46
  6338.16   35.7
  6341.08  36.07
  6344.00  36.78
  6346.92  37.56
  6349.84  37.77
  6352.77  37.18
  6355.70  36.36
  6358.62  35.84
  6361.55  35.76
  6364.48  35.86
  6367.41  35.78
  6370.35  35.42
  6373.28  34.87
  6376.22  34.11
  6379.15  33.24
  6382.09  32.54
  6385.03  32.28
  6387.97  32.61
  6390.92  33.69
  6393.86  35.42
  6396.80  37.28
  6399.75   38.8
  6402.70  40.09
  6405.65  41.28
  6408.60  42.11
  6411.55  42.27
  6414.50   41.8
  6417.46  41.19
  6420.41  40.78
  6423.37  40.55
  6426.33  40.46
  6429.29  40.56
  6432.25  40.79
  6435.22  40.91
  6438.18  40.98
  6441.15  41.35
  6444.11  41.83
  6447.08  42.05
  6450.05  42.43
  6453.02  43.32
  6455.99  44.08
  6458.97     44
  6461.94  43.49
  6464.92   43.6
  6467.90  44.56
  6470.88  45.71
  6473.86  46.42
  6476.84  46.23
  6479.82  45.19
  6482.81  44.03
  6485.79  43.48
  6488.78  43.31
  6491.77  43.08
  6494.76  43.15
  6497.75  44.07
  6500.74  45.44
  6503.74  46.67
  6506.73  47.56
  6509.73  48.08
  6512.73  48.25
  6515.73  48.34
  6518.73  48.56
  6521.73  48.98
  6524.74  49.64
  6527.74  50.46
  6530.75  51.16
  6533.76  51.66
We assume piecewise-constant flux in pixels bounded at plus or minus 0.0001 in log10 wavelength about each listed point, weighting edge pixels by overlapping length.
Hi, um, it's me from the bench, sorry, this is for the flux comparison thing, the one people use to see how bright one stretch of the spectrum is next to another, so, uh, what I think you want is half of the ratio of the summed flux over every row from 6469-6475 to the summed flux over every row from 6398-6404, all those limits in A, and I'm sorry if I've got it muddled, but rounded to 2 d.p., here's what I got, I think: 0.58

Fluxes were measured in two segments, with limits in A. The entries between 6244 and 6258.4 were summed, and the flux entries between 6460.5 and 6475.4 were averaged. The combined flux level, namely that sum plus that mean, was 152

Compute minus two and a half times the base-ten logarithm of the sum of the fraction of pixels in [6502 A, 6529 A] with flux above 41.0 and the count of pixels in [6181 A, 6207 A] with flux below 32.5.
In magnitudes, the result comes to -2.50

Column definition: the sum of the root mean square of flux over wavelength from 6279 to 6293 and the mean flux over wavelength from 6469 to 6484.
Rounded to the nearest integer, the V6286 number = 72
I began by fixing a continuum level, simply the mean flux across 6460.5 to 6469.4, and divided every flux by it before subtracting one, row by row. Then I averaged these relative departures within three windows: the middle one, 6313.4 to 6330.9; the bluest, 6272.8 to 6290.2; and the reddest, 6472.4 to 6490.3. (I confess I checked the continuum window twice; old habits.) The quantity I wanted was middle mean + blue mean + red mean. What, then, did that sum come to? -0.64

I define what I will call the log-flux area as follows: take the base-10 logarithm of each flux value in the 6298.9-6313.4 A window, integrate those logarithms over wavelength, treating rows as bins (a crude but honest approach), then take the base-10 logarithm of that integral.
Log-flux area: 1.33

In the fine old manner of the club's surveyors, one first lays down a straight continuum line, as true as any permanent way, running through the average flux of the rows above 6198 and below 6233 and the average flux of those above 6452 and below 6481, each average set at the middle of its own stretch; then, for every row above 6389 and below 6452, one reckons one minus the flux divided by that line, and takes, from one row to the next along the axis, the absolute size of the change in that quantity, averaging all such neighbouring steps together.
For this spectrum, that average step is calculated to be 0.0144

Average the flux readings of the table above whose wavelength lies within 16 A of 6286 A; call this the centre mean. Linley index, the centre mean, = 26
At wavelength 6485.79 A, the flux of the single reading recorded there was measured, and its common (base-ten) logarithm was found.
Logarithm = 1.64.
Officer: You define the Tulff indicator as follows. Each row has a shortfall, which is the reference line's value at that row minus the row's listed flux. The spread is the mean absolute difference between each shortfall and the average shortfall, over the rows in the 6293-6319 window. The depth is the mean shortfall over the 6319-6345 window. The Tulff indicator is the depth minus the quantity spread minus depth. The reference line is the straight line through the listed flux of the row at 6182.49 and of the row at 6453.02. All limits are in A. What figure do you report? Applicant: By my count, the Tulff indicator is -1.2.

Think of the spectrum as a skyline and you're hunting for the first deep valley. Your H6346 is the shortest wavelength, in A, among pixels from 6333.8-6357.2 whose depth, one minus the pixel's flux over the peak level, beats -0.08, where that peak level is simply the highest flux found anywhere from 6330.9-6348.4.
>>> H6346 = 6335.24 A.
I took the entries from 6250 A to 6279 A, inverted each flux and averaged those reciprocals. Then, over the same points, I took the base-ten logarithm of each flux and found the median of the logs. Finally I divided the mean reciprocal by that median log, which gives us 0.031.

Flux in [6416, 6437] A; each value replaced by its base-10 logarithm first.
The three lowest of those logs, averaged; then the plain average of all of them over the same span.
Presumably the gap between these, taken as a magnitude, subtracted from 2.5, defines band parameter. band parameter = 2.50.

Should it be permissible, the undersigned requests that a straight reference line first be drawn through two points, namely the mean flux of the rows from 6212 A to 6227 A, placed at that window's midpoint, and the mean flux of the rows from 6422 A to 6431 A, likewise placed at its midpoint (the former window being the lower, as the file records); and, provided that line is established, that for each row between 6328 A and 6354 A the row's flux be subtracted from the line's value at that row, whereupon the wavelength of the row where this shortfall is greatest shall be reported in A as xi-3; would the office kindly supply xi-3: 6329.41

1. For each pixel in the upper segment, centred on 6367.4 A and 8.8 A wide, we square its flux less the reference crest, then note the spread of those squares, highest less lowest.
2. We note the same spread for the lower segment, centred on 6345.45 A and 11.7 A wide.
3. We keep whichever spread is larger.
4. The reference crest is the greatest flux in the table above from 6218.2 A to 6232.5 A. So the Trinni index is 62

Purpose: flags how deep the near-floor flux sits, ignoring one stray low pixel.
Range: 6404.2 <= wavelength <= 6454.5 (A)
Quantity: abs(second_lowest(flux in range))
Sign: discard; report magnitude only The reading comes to 41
